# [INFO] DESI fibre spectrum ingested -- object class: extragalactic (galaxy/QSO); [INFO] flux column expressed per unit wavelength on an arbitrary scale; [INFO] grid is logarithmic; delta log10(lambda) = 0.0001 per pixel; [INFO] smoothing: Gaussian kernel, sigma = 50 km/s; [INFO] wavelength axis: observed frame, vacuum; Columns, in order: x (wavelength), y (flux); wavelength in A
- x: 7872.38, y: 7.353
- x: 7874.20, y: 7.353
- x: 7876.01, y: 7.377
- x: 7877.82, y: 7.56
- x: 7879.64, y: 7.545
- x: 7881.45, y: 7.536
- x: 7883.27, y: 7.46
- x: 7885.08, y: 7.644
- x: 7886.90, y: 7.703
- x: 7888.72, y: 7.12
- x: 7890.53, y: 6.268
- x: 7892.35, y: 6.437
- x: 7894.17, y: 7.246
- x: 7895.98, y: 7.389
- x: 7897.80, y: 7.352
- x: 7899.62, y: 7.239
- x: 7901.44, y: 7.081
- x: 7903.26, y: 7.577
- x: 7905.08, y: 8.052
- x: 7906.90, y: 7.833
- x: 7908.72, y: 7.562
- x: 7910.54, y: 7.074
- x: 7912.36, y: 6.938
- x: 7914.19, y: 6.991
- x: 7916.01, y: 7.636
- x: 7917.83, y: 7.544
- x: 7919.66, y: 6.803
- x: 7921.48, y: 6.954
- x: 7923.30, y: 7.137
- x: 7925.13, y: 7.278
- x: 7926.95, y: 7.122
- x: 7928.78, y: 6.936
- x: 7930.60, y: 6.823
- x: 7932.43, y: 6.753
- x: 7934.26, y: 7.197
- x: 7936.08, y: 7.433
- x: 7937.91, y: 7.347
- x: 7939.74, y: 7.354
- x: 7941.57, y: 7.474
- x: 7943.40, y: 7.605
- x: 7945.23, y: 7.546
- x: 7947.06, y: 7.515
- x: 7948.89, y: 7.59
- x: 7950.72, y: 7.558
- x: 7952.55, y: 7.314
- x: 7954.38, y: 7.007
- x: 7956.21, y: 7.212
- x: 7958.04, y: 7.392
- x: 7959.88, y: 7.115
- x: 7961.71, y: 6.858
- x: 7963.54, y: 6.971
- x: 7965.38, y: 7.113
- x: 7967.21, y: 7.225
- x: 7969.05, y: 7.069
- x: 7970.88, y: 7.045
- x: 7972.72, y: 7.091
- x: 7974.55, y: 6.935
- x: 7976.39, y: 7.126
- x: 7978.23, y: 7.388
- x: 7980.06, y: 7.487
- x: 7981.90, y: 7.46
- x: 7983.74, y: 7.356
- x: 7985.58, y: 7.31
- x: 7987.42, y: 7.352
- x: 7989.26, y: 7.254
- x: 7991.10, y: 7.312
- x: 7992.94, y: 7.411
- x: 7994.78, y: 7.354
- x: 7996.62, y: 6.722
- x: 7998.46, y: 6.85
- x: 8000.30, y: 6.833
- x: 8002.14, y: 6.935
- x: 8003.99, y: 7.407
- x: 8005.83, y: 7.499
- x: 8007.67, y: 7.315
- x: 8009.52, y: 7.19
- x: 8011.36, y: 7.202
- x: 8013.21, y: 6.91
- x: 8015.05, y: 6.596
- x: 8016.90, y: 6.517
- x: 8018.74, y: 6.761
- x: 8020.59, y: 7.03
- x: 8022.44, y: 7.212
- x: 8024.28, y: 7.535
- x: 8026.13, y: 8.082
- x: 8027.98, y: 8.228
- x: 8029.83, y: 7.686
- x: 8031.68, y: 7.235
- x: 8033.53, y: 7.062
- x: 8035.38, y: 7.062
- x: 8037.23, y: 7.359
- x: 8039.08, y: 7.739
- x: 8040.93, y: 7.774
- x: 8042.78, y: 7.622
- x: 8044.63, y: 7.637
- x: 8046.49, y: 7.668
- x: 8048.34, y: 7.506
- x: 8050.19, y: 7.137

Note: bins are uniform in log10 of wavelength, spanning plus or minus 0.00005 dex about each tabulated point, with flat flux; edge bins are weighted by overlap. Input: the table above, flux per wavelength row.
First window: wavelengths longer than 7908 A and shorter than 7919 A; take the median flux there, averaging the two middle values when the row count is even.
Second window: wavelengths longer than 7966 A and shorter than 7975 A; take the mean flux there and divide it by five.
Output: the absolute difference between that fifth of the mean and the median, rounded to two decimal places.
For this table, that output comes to 5.89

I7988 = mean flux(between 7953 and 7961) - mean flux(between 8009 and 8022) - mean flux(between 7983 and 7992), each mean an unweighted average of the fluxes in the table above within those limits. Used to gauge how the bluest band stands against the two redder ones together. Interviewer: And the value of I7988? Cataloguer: -7.02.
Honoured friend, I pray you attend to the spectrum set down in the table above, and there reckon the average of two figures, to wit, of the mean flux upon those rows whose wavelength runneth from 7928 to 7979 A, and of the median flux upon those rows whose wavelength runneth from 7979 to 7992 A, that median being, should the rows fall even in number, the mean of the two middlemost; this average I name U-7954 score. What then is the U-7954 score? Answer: 7.28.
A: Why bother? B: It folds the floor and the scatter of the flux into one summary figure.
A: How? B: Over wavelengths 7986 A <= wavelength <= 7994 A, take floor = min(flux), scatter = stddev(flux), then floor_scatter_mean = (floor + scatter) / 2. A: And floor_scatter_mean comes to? 3.66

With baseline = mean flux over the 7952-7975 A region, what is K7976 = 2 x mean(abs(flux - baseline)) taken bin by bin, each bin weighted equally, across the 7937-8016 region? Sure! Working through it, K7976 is 0.47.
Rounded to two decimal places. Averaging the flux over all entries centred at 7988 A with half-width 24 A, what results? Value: 7.20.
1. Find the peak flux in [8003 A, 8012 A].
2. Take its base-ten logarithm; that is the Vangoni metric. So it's 0.875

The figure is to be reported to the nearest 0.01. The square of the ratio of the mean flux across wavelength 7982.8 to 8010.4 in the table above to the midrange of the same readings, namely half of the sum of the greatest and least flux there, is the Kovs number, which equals 1.03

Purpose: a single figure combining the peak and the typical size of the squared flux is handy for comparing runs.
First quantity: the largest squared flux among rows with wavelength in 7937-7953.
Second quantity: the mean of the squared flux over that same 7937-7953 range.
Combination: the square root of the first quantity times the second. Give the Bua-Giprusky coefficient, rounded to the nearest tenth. 56.9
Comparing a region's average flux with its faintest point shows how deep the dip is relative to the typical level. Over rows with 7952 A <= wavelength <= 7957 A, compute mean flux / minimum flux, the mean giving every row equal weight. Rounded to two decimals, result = 1.02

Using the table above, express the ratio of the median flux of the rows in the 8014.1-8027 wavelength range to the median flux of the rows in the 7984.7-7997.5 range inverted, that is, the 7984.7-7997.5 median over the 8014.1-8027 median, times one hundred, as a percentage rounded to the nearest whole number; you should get 104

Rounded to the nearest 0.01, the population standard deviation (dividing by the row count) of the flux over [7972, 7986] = 0.18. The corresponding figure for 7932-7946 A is 0.25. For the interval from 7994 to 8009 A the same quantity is 0.29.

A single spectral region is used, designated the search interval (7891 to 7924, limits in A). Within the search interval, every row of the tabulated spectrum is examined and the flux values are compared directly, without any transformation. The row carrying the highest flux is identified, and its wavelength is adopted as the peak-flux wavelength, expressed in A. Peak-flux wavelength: 7905.08 A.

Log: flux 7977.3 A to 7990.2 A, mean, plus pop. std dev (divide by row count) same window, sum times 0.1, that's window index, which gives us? 0.745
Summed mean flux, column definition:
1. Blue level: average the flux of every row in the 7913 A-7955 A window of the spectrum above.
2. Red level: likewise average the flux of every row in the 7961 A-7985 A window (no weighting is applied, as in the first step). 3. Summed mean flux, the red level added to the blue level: 14.4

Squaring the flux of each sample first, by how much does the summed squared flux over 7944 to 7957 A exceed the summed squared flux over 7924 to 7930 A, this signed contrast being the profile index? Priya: 231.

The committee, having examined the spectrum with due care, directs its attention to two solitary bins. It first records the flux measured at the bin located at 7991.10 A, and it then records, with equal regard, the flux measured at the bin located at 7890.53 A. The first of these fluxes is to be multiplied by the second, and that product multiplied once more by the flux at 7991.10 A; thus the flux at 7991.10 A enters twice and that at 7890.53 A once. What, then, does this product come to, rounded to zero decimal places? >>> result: 335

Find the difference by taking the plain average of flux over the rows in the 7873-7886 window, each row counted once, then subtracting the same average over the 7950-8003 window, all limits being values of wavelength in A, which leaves 0.32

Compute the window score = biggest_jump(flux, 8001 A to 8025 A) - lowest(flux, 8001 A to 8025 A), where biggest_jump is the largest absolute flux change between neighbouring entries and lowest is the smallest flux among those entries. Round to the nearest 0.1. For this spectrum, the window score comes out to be -6.0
